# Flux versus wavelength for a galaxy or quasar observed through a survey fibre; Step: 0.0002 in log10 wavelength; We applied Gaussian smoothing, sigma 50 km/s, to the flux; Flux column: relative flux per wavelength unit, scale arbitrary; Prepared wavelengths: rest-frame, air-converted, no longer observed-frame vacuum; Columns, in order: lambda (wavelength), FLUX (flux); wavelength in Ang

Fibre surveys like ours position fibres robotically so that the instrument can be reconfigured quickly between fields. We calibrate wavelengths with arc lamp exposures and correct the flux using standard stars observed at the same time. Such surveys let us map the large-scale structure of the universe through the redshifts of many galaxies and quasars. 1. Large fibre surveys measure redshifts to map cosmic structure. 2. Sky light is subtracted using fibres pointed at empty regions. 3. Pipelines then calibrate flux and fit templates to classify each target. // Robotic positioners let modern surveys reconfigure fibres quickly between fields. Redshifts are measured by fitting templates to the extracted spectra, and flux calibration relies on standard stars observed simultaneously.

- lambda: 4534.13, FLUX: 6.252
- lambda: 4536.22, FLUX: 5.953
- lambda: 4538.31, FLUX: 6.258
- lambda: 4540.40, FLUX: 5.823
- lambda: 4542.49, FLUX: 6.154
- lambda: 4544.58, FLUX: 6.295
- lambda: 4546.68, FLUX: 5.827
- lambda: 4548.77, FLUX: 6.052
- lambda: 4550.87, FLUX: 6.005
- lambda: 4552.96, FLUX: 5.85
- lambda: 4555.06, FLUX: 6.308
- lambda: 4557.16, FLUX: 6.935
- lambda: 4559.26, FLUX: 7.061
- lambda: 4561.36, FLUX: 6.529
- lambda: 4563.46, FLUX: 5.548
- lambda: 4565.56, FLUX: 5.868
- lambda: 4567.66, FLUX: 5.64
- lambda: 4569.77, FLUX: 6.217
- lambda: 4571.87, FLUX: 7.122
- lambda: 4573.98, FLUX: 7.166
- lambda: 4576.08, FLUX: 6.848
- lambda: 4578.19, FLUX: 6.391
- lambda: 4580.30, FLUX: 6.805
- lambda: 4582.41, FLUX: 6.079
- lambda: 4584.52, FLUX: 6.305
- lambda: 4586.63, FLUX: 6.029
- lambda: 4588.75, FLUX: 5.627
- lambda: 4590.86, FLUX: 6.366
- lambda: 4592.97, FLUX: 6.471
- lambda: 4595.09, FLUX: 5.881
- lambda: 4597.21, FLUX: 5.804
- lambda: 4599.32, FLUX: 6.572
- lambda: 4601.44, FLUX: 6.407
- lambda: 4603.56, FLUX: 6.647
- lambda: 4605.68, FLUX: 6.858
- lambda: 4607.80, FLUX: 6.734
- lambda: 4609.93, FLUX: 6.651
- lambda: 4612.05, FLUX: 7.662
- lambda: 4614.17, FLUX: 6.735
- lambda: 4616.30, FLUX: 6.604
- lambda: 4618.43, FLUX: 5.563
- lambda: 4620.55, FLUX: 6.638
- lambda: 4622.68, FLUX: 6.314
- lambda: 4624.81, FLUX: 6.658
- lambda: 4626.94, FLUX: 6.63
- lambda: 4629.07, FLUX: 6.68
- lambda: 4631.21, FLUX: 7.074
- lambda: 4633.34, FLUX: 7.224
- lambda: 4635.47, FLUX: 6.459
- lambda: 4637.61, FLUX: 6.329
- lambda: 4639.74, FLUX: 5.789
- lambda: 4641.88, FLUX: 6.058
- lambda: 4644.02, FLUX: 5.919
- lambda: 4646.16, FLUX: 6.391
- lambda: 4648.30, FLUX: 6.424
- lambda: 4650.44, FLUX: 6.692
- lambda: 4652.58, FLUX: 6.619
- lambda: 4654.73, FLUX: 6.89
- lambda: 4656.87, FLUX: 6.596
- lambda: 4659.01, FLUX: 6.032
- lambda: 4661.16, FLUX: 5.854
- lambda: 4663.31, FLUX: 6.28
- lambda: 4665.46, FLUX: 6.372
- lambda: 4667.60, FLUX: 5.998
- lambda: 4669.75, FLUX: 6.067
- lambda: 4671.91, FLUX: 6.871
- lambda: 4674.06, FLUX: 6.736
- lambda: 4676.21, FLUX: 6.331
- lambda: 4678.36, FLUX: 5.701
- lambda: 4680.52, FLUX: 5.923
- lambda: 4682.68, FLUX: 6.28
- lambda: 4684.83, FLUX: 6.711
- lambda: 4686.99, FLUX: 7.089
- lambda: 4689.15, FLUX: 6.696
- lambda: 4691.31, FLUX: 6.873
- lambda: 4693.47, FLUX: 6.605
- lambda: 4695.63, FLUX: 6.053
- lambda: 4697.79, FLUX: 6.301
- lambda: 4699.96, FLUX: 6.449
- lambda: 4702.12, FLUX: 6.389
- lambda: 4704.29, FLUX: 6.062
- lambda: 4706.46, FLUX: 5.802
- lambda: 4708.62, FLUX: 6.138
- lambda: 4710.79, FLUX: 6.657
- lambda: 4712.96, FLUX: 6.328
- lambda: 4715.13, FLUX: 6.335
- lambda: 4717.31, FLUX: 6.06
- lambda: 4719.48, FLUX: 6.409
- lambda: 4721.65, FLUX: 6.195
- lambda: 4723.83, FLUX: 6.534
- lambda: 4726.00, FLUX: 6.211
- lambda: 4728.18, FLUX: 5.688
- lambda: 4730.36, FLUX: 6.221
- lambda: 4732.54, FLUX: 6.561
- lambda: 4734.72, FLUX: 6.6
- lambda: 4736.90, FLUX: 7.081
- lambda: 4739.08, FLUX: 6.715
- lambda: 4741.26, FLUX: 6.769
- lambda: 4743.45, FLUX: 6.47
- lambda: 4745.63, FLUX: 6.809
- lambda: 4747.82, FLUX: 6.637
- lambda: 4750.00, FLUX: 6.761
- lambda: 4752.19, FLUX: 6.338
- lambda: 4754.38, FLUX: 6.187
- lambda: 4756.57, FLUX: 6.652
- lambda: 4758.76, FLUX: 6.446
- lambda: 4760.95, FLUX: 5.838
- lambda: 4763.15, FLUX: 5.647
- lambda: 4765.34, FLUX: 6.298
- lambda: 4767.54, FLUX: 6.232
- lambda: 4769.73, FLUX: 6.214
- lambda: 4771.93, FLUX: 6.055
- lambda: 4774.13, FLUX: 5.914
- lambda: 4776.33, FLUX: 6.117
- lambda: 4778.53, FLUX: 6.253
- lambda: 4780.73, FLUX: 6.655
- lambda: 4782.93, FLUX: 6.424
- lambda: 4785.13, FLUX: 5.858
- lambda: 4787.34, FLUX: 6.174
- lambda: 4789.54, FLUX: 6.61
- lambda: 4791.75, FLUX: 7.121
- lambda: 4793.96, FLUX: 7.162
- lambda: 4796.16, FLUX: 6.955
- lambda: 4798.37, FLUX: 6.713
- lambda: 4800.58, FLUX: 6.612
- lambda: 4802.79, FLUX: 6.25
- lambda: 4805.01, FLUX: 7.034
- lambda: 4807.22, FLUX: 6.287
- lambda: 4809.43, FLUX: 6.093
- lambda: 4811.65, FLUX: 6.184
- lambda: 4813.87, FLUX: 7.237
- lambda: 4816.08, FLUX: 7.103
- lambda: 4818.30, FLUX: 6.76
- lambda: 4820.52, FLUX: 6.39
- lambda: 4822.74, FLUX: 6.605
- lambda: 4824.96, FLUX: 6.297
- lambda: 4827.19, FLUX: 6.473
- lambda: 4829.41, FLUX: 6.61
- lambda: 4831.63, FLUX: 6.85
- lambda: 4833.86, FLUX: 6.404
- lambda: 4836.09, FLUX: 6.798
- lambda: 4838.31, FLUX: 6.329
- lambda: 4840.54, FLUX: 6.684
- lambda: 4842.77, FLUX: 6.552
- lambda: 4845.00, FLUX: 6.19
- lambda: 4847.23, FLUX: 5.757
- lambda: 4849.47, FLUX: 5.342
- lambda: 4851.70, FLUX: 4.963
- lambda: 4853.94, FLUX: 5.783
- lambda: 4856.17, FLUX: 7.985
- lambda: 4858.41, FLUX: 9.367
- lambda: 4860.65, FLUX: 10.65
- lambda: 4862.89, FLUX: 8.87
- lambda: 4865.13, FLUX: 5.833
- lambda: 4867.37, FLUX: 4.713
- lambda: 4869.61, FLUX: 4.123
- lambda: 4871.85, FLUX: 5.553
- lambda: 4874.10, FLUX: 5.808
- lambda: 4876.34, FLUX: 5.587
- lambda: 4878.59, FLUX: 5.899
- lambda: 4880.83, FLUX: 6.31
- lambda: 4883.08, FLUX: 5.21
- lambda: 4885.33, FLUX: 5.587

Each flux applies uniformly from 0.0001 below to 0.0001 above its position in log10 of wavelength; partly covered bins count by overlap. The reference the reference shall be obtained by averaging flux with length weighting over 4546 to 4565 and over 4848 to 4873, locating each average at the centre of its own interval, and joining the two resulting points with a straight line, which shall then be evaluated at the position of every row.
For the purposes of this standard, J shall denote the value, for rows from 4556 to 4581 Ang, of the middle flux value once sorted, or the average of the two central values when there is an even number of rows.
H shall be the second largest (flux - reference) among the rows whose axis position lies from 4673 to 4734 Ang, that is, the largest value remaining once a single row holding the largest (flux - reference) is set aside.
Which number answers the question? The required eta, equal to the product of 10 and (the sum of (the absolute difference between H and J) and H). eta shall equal 66.7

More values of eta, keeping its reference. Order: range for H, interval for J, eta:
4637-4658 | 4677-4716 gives 63.3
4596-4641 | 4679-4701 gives 65.3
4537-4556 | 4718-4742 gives 65.3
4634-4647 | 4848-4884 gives 58.0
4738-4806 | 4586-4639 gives 66.0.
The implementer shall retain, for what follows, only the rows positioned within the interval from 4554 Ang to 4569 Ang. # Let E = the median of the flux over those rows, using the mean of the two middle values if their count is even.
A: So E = 6.31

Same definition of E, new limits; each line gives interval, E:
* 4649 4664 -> 6.60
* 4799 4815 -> 6.29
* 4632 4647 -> 6.33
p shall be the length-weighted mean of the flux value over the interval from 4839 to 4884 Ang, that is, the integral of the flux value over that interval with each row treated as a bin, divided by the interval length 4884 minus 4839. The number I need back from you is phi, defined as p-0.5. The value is 5.86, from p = 6.36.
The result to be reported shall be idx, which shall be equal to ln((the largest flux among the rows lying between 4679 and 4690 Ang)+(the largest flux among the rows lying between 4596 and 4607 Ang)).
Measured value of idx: 2.64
